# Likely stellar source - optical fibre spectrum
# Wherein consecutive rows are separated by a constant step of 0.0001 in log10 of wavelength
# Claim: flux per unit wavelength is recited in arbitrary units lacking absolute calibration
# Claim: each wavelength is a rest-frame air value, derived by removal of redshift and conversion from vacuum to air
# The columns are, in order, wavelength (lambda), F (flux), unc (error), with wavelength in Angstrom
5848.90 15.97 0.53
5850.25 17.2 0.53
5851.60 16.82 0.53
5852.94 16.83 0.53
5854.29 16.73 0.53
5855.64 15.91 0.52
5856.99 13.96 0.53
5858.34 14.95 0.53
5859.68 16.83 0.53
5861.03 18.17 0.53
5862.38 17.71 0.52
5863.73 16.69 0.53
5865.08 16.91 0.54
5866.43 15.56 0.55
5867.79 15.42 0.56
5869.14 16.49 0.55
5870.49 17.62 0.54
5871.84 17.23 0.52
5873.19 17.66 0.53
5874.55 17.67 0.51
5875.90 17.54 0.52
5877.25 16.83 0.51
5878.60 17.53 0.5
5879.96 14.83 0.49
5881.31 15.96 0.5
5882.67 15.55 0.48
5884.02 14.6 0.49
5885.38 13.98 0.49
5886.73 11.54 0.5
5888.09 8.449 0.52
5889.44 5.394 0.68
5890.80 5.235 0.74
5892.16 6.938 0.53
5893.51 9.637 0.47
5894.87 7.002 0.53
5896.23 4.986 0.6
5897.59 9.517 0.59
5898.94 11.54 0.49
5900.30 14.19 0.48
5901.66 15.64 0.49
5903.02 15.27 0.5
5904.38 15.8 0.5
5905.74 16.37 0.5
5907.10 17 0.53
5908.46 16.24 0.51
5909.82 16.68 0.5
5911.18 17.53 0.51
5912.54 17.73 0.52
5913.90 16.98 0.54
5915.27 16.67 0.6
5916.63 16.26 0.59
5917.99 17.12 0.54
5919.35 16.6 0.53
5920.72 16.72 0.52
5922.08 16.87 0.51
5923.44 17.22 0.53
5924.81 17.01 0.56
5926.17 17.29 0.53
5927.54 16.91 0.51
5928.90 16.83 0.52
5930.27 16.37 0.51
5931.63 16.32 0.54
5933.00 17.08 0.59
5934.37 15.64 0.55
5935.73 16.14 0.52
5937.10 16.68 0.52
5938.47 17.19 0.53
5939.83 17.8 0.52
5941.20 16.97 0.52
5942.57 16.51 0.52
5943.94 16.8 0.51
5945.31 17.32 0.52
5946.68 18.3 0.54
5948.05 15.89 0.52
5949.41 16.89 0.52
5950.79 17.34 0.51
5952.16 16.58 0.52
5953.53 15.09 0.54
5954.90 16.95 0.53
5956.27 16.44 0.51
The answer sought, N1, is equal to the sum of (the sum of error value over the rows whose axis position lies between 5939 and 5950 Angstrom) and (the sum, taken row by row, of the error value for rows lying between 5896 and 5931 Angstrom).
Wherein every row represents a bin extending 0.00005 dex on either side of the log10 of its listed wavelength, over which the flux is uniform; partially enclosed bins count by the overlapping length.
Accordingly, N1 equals 18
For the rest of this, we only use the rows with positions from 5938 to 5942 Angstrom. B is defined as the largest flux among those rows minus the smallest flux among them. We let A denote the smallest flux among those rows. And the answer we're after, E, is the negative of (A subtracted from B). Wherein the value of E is 16.1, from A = 16.97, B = 0.83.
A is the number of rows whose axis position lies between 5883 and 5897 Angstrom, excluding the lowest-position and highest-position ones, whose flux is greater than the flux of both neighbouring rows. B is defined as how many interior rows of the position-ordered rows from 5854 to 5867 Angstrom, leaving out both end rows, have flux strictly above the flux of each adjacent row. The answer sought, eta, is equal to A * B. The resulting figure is 2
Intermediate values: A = 1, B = 2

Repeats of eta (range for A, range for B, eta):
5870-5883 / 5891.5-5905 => 6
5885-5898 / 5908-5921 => 2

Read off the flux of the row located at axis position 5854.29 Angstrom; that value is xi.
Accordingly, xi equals 16.73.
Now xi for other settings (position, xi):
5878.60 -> 17.53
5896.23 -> 4.986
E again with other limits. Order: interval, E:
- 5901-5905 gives 14.7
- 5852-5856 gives 15.0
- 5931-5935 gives 14.2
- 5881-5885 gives 13.2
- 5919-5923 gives 16.3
